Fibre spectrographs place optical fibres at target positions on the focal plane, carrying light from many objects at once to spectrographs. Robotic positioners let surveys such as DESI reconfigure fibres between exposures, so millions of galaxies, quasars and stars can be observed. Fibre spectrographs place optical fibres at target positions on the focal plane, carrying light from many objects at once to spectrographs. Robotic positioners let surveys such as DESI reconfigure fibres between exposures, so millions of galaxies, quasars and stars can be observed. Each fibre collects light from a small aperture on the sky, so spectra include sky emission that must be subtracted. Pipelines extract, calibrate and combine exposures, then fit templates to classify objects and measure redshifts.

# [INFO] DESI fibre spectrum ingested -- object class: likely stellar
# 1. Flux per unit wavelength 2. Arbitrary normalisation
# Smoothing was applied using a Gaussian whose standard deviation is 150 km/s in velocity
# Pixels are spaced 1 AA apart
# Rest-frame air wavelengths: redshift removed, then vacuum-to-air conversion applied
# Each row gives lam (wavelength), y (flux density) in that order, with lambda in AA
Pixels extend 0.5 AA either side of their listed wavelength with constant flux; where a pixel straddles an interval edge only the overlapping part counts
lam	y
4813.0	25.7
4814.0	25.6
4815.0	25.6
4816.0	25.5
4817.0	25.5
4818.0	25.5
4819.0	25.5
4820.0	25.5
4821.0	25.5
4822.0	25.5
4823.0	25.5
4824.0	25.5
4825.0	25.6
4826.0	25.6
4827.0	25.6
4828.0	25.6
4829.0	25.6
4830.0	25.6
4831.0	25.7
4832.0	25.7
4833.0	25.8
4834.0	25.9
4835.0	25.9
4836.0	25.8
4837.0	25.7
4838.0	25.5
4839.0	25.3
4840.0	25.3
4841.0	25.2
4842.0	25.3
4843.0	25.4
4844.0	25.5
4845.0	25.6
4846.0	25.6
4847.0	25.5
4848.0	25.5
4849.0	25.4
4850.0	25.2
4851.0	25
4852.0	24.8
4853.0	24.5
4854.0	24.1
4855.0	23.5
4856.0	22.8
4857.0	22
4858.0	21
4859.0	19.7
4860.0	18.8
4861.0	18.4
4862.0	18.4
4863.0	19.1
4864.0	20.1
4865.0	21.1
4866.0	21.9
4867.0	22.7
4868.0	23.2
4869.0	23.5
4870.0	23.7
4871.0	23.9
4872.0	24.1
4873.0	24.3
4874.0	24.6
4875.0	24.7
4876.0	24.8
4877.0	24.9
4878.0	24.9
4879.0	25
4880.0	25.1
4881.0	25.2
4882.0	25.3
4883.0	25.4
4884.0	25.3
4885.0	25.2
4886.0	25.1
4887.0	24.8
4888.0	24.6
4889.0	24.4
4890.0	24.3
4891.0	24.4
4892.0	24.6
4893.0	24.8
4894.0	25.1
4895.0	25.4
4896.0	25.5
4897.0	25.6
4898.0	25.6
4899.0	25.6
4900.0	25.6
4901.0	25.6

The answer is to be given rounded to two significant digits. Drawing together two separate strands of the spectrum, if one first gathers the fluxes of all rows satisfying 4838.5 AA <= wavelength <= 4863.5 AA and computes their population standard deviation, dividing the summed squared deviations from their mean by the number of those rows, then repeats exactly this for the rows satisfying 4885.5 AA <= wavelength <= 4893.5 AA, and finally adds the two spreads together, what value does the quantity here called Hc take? 2.8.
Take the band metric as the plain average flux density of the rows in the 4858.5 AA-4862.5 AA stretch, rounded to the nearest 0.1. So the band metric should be 18.8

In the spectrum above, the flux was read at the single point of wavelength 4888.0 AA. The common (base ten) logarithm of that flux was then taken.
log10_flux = 1.39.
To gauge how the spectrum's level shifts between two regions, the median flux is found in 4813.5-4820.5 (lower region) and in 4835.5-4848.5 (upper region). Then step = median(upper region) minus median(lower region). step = 0.0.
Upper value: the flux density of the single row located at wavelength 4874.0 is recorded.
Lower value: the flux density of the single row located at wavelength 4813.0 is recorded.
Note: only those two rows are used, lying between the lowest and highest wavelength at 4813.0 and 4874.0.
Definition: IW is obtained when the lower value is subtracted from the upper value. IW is -1.1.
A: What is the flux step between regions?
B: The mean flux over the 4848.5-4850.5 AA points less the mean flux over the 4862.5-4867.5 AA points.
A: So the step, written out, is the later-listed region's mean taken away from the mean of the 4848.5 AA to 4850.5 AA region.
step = 4.3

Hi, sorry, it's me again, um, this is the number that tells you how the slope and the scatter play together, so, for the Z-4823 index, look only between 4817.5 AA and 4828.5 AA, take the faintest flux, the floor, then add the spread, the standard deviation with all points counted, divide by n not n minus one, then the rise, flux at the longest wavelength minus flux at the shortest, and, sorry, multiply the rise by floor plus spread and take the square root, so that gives 1.6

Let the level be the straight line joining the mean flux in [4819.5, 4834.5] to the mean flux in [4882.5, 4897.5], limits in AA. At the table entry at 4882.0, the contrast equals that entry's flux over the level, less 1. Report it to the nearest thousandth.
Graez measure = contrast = 0.010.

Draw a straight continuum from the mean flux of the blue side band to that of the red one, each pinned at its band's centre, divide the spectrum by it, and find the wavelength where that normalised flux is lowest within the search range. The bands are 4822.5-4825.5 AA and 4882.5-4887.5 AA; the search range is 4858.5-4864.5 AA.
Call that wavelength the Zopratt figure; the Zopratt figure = 4861.0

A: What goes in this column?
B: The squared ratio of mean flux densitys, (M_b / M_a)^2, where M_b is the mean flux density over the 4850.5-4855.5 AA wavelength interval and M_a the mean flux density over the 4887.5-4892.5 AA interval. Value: 0.993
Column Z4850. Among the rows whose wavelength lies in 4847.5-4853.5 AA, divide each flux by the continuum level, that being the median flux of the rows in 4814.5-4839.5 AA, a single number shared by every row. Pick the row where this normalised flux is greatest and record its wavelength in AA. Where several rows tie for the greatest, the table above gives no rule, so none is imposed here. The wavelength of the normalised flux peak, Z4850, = 4848.0 AA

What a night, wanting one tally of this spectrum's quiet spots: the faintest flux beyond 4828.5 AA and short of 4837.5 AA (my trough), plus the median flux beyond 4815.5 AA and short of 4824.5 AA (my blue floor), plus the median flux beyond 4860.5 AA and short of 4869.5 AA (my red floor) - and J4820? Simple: 72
